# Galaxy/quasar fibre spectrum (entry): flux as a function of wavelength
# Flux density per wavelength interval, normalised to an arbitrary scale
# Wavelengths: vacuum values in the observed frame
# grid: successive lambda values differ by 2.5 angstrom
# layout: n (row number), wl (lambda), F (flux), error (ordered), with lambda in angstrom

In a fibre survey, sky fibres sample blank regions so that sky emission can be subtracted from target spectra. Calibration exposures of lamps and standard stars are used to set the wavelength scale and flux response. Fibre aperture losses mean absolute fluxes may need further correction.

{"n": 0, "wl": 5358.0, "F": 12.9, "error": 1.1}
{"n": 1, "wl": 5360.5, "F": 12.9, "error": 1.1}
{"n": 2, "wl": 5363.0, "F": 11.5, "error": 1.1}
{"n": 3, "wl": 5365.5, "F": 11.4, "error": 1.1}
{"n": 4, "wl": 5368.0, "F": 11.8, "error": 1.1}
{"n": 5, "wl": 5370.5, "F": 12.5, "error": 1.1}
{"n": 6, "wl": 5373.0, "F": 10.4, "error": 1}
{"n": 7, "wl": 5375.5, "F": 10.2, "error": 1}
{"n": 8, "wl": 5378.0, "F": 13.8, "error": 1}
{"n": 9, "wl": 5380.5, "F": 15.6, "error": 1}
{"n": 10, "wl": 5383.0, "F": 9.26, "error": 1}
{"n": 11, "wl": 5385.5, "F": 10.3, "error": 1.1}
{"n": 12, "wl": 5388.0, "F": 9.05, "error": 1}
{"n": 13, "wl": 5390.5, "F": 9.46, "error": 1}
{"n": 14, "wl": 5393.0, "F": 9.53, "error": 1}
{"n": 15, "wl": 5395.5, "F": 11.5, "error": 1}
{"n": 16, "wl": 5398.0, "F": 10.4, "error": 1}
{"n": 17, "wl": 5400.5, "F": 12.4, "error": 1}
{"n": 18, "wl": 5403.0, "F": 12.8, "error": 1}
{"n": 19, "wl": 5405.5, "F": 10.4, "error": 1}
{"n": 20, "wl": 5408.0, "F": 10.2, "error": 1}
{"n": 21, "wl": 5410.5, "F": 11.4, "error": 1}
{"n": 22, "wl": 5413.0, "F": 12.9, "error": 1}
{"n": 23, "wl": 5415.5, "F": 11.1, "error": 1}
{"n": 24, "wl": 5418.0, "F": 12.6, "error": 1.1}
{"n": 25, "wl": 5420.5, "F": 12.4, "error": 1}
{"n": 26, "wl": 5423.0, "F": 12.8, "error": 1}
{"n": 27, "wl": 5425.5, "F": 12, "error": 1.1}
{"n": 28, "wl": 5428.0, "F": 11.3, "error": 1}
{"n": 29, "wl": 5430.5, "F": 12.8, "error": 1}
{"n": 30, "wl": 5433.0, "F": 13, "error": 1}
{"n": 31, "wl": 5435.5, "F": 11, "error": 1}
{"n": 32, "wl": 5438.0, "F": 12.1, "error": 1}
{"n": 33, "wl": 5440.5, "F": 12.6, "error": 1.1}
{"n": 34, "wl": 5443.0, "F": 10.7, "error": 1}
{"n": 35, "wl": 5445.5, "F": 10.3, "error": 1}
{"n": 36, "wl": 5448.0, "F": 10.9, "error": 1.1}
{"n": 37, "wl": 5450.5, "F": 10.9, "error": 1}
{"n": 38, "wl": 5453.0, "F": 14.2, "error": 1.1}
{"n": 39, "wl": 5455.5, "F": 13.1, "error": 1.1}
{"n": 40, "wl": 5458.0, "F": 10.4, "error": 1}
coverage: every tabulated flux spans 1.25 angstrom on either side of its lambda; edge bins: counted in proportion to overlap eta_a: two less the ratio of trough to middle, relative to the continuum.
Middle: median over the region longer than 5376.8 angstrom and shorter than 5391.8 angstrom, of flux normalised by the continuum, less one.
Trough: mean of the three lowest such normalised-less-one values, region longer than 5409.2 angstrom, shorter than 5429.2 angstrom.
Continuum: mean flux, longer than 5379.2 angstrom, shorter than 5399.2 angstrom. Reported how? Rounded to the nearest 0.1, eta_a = 2.8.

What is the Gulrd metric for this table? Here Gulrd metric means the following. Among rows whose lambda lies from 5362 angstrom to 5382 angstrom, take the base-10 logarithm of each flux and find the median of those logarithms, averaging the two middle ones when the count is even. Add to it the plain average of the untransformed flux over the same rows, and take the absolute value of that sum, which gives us 13.2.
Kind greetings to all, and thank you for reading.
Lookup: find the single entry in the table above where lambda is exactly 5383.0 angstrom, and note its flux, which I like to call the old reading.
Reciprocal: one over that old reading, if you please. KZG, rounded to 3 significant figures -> 0.108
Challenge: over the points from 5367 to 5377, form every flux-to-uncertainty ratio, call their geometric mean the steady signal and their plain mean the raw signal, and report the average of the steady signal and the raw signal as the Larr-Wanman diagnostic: 10.7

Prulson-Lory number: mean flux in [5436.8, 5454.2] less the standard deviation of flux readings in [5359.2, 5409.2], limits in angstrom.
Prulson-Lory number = 10.0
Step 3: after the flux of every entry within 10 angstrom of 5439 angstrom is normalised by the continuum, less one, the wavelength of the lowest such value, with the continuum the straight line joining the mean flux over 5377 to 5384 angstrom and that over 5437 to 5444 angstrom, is 5445.5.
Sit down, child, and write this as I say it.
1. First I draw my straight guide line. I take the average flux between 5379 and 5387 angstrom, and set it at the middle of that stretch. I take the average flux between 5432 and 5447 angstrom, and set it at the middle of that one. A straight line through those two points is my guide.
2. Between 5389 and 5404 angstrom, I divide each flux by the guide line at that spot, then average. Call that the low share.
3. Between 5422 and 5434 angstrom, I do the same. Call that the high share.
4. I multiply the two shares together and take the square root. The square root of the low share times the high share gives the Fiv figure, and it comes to 1.00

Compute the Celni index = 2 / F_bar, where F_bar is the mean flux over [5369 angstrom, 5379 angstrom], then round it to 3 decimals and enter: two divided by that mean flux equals 0.171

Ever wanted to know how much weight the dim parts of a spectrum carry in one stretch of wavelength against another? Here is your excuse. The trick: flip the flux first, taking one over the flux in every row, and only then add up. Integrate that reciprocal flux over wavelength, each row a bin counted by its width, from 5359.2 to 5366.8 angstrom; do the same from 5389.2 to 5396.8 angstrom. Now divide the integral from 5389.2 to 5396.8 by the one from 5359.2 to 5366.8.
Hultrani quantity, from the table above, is 1.18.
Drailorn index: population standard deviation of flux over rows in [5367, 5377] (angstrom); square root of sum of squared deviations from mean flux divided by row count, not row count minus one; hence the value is 0.96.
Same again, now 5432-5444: 0.89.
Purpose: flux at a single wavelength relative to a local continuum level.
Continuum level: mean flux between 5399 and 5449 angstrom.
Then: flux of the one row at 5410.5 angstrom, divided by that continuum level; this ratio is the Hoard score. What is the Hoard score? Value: 0.97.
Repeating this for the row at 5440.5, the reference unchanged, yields 1.07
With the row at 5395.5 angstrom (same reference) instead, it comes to 0.98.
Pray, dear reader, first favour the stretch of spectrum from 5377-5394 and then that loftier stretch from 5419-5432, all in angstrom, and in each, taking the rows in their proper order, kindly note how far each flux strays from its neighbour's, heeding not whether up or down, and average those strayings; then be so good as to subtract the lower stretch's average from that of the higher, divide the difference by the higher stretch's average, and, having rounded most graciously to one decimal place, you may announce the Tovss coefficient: -1.1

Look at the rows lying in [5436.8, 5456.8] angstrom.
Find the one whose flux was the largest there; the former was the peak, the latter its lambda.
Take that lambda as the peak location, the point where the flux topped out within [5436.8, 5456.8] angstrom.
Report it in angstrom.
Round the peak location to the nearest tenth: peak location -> 5453.0 angstrom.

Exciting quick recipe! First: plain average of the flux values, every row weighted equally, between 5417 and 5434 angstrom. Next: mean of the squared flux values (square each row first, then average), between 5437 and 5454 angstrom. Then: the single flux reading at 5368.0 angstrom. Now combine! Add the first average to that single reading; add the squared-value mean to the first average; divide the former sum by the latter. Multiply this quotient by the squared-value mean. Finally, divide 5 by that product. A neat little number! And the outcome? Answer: 0.225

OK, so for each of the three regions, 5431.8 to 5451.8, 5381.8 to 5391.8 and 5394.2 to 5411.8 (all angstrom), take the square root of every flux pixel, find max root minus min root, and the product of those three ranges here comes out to 0.031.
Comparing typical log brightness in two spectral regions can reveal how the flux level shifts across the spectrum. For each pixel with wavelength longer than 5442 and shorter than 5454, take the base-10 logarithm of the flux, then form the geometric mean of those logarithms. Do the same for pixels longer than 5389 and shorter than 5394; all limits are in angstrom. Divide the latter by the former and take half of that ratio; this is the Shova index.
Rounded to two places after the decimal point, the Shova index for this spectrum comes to 0.46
